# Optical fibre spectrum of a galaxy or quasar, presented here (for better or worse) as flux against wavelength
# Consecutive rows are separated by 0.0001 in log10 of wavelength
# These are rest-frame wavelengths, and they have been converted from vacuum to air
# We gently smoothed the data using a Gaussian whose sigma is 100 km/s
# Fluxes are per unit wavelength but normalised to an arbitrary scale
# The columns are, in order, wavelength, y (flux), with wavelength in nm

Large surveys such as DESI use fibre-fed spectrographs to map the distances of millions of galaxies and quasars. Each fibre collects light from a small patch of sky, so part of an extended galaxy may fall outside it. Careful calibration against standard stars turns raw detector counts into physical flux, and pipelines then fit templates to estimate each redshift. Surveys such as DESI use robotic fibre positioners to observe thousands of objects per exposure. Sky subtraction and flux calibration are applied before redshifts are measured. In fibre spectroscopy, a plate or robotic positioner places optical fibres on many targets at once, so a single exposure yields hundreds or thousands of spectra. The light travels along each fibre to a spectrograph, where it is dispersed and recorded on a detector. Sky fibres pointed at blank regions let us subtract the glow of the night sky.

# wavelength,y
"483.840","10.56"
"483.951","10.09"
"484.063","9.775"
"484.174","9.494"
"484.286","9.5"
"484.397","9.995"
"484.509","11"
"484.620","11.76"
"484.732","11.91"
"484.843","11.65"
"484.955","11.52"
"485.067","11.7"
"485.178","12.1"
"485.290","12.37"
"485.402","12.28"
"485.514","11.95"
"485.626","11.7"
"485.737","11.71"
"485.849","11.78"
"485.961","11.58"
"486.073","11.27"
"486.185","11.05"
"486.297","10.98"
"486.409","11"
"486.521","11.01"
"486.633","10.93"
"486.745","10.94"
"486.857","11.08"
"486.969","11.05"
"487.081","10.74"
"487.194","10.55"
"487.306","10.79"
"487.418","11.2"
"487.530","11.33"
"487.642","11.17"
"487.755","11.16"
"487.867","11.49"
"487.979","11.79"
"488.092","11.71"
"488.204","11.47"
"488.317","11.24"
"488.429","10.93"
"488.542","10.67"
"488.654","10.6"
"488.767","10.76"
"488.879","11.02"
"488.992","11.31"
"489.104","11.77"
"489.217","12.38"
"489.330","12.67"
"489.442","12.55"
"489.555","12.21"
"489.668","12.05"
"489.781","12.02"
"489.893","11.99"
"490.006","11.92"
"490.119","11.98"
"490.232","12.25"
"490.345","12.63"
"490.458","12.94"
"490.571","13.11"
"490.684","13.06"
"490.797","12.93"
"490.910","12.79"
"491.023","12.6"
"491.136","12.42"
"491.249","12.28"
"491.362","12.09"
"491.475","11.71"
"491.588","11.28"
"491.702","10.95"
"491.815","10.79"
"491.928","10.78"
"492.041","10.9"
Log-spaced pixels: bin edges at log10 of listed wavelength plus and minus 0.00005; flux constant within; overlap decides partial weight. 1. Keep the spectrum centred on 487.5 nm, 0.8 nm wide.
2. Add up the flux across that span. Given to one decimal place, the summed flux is 77.7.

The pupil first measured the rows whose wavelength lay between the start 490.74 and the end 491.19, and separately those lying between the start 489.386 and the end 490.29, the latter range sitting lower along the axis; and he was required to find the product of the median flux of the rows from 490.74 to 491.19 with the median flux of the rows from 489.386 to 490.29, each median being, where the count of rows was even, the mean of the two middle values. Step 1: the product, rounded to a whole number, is 153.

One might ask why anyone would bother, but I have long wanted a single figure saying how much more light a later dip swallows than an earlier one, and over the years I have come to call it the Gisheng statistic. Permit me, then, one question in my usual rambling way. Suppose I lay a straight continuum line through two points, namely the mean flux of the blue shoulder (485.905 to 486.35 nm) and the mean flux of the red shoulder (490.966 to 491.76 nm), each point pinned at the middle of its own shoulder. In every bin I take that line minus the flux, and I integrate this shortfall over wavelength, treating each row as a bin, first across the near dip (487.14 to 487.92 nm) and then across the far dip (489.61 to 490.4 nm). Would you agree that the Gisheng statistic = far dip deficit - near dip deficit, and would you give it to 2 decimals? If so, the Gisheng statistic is -0.55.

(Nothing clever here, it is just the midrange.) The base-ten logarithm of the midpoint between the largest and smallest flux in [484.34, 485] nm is 1.04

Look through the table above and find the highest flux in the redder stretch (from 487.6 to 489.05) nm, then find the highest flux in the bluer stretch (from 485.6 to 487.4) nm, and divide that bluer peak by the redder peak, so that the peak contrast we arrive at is 1.00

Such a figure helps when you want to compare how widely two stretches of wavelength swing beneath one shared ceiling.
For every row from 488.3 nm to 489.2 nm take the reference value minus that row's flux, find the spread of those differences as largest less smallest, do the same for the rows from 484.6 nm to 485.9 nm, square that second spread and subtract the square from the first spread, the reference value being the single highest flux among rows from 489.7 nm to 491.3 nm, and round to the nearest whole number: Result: 0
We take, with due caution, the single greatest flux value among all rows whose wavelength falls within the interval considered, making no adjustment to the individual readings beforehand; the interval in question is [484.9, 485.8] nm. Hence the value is 12.37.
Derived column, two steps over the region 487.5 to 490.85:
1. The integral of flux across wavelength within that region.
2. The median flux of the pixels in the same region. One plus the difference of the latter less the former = -27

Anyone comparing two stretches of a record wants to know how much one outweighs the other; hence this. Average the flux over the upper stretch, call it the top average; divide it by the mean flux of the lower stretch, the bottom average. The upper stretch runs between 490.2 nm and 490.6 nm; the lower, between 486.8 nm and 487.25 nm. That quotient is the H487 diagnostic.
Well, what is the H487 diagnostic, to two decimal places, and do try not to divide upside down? 1.17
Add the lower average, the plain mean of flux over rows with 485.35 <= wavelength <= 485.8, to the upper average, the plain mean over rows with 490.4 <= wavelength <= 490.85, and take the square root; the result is 4.99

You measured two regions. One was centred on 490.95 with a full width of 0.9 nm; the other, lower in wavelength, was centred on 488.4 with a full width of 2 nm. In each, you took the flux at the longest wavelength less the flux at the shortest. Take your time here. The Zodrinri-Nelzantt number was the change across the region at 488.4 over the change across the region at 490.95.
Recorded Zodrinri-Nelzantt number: -1.4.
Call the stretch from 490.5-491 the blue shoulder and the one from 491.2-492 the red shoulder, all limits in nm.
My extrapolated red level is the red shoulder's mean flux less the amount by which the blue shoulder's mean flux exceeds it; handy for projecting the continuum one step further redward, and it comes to 9.9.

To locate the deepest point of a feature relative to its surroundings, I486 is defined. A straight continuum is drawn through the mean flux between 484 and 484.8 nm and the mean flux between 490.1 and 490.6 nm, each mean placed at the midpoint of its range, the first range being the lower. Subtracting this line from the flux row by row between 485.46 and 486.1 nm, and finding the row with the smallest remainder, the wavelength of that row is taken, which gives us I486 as 486.073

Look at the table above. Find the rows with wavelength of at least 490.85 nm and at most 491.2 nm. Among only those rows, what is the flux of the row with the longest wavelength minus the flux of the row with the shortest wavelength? -0.37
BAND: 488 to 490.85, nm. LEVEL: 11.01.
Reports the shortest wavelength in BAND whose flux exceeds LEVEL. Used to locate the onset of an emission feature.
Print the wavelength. 488.092 nm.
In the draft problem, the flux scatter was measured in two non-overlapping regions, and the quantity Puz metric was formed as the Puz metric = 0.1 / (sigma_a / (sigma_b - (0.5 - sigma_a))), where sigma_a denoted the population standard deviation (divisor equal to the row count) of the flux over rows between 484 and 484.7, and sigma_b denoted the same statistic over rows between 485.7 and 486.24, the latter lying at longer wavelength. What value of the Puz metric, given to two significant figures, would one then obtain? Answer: 0.073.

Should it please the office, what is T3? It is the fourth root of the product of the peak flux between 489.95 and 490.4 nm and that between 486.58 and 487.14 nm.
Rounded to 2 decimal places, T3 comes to 3.44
